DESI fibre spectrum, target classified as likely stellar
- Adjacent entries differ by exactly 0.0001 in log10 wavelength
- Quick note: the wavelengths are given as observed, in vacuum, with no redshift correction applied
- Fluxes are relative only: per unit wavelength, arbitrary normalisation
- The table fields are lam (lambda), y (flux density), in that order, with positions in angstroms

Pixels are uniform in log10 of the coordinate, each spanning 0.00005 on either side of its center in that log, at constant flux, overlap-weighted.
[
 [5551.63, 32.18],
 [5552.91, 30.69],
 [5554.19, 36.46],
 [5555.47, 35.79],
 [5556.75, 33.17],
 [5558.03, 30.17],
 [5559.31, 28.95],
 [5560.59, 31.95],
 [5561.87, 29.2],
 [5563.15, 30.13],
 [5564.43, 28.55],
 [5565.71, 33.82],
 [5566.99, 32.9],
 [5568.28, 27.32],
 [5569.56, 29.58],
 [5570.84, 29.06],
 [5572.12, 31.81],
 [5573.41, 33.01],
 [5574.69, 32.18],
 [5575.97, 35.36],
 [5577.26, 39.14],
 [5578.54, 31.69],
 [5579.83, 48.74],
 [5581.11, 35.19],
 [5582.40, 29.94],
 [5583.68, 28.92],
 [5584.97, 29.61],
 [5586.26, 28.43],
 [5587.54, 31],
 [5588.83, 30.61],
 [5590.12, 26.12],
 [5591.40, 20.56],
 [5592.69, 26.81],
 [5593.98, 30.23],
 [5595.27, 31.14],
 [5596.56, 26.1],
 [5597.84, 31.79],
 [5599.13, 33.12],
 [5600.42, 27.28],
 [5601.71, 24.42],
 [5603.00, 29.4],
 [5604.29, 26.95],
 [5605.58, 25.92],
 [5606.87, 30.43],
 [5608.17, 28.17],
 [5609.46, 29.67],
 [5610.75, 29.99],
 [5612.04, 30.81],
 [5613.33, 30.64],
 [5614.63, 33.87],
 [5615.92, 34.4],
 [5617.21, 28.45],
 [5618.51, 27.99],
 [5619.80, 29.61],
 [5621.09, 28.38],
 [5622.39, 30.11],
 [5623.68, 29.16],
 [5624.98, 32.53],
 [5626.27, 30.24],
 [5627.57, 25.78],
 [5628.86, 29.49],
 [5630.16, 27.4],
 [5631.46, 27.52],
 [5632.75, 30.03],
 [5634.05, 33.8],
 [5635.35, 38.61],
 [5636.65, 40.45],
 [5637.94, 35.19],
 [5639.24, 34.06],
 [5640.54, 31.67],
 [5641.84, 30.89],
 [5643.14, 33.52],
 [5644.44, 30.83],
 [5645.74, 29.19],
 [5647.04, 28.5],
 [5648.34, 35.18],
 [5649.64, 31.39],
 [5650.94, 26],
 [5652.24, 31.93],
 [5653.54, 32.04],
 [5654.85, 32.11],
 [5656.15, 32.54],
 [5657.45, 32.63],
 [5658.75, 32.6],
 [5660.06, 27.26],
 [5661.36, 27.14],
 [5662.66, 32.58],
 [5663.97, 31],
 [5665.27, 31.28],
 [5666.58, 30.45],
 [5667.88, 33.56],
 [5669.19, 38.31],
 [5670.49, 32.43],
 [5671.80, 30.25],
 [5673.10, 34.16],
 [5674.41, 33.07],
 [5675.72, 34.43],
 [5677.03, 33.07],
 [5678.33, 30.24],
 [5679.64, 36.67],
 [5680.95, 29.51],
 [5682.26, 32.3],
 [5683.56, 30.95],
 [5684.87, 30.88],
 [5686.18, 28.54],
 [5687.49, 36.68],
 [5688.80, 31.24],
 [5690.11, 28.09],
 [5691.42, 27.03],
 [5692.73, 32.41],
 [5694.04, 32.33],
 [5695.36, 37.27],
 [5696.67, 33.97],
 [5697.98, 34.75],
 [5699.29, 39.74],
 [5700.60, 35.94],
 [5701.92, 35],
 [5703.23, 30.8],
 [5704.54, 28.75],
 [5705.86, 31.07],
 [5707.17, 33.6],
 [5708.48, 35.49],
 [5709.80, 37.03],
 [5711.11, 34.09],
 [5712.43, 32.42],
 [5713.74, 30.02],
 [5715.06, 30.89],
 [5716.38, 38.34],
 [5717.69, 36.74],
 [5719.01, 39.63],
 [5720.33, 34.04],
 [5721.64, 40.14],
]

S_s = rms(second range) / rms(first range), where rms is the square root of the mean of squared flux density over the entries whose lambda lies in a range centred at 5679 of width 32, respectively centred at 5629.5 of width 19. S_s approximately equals 1.02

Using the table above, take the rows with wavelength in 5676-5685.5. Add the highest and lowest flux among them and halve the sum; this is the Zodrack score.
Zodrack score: 33.1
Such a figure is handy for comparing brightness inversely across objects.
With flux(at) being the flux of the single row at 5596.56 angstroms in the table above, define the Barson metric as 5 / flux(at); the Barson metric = 0.19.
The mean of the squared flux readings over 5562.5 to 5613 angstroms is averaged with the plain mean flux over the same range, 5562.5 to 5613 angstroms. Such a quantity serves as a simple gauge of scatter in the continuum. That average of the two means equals 487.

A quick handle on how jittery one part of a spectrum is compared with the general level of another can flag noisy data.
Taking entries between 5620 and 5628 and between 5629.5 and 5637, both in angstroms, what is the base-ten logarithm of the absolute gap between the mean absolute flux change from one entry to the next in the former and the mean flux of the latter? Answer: 1.48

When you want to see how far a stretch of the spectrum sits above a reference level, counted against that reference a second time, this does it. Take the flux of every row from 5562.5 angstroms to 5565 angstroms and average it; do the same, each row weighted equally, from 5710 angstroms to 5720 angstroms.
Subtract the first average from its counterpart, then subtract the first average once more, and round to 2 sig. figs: -24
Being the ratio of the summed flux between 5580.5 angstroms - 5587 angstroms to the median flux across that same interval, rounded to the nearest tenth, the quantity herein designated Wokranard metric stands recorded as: 5.1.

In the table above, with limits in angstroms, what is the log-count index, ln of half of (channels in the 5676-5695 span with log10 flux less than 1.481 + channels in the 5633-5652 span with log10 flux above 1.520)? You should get 1.8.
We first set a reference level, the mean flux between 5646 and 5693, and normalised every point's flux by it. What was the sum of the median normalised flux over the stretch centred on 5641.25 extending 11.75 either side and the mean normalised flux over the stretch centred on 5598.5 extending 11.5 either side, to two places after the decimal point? 1.89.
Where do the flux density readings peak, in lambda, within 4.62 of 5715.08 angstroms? 5719.01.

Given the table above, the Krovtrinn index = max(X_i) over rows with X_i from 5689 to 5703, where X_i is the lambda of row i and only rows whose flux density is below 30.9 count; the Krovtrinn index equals 5691.42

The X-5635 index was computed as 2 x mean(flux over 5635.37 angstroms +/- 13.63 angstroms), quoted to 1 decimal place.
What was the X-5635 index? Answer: 63.3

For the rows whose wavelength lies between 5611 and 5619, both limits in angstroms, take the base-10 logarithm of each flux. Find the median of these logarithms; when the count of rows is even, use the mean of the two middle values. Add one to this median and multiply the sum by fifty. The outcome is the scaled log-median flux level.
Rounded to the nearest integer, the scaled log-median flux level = 124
